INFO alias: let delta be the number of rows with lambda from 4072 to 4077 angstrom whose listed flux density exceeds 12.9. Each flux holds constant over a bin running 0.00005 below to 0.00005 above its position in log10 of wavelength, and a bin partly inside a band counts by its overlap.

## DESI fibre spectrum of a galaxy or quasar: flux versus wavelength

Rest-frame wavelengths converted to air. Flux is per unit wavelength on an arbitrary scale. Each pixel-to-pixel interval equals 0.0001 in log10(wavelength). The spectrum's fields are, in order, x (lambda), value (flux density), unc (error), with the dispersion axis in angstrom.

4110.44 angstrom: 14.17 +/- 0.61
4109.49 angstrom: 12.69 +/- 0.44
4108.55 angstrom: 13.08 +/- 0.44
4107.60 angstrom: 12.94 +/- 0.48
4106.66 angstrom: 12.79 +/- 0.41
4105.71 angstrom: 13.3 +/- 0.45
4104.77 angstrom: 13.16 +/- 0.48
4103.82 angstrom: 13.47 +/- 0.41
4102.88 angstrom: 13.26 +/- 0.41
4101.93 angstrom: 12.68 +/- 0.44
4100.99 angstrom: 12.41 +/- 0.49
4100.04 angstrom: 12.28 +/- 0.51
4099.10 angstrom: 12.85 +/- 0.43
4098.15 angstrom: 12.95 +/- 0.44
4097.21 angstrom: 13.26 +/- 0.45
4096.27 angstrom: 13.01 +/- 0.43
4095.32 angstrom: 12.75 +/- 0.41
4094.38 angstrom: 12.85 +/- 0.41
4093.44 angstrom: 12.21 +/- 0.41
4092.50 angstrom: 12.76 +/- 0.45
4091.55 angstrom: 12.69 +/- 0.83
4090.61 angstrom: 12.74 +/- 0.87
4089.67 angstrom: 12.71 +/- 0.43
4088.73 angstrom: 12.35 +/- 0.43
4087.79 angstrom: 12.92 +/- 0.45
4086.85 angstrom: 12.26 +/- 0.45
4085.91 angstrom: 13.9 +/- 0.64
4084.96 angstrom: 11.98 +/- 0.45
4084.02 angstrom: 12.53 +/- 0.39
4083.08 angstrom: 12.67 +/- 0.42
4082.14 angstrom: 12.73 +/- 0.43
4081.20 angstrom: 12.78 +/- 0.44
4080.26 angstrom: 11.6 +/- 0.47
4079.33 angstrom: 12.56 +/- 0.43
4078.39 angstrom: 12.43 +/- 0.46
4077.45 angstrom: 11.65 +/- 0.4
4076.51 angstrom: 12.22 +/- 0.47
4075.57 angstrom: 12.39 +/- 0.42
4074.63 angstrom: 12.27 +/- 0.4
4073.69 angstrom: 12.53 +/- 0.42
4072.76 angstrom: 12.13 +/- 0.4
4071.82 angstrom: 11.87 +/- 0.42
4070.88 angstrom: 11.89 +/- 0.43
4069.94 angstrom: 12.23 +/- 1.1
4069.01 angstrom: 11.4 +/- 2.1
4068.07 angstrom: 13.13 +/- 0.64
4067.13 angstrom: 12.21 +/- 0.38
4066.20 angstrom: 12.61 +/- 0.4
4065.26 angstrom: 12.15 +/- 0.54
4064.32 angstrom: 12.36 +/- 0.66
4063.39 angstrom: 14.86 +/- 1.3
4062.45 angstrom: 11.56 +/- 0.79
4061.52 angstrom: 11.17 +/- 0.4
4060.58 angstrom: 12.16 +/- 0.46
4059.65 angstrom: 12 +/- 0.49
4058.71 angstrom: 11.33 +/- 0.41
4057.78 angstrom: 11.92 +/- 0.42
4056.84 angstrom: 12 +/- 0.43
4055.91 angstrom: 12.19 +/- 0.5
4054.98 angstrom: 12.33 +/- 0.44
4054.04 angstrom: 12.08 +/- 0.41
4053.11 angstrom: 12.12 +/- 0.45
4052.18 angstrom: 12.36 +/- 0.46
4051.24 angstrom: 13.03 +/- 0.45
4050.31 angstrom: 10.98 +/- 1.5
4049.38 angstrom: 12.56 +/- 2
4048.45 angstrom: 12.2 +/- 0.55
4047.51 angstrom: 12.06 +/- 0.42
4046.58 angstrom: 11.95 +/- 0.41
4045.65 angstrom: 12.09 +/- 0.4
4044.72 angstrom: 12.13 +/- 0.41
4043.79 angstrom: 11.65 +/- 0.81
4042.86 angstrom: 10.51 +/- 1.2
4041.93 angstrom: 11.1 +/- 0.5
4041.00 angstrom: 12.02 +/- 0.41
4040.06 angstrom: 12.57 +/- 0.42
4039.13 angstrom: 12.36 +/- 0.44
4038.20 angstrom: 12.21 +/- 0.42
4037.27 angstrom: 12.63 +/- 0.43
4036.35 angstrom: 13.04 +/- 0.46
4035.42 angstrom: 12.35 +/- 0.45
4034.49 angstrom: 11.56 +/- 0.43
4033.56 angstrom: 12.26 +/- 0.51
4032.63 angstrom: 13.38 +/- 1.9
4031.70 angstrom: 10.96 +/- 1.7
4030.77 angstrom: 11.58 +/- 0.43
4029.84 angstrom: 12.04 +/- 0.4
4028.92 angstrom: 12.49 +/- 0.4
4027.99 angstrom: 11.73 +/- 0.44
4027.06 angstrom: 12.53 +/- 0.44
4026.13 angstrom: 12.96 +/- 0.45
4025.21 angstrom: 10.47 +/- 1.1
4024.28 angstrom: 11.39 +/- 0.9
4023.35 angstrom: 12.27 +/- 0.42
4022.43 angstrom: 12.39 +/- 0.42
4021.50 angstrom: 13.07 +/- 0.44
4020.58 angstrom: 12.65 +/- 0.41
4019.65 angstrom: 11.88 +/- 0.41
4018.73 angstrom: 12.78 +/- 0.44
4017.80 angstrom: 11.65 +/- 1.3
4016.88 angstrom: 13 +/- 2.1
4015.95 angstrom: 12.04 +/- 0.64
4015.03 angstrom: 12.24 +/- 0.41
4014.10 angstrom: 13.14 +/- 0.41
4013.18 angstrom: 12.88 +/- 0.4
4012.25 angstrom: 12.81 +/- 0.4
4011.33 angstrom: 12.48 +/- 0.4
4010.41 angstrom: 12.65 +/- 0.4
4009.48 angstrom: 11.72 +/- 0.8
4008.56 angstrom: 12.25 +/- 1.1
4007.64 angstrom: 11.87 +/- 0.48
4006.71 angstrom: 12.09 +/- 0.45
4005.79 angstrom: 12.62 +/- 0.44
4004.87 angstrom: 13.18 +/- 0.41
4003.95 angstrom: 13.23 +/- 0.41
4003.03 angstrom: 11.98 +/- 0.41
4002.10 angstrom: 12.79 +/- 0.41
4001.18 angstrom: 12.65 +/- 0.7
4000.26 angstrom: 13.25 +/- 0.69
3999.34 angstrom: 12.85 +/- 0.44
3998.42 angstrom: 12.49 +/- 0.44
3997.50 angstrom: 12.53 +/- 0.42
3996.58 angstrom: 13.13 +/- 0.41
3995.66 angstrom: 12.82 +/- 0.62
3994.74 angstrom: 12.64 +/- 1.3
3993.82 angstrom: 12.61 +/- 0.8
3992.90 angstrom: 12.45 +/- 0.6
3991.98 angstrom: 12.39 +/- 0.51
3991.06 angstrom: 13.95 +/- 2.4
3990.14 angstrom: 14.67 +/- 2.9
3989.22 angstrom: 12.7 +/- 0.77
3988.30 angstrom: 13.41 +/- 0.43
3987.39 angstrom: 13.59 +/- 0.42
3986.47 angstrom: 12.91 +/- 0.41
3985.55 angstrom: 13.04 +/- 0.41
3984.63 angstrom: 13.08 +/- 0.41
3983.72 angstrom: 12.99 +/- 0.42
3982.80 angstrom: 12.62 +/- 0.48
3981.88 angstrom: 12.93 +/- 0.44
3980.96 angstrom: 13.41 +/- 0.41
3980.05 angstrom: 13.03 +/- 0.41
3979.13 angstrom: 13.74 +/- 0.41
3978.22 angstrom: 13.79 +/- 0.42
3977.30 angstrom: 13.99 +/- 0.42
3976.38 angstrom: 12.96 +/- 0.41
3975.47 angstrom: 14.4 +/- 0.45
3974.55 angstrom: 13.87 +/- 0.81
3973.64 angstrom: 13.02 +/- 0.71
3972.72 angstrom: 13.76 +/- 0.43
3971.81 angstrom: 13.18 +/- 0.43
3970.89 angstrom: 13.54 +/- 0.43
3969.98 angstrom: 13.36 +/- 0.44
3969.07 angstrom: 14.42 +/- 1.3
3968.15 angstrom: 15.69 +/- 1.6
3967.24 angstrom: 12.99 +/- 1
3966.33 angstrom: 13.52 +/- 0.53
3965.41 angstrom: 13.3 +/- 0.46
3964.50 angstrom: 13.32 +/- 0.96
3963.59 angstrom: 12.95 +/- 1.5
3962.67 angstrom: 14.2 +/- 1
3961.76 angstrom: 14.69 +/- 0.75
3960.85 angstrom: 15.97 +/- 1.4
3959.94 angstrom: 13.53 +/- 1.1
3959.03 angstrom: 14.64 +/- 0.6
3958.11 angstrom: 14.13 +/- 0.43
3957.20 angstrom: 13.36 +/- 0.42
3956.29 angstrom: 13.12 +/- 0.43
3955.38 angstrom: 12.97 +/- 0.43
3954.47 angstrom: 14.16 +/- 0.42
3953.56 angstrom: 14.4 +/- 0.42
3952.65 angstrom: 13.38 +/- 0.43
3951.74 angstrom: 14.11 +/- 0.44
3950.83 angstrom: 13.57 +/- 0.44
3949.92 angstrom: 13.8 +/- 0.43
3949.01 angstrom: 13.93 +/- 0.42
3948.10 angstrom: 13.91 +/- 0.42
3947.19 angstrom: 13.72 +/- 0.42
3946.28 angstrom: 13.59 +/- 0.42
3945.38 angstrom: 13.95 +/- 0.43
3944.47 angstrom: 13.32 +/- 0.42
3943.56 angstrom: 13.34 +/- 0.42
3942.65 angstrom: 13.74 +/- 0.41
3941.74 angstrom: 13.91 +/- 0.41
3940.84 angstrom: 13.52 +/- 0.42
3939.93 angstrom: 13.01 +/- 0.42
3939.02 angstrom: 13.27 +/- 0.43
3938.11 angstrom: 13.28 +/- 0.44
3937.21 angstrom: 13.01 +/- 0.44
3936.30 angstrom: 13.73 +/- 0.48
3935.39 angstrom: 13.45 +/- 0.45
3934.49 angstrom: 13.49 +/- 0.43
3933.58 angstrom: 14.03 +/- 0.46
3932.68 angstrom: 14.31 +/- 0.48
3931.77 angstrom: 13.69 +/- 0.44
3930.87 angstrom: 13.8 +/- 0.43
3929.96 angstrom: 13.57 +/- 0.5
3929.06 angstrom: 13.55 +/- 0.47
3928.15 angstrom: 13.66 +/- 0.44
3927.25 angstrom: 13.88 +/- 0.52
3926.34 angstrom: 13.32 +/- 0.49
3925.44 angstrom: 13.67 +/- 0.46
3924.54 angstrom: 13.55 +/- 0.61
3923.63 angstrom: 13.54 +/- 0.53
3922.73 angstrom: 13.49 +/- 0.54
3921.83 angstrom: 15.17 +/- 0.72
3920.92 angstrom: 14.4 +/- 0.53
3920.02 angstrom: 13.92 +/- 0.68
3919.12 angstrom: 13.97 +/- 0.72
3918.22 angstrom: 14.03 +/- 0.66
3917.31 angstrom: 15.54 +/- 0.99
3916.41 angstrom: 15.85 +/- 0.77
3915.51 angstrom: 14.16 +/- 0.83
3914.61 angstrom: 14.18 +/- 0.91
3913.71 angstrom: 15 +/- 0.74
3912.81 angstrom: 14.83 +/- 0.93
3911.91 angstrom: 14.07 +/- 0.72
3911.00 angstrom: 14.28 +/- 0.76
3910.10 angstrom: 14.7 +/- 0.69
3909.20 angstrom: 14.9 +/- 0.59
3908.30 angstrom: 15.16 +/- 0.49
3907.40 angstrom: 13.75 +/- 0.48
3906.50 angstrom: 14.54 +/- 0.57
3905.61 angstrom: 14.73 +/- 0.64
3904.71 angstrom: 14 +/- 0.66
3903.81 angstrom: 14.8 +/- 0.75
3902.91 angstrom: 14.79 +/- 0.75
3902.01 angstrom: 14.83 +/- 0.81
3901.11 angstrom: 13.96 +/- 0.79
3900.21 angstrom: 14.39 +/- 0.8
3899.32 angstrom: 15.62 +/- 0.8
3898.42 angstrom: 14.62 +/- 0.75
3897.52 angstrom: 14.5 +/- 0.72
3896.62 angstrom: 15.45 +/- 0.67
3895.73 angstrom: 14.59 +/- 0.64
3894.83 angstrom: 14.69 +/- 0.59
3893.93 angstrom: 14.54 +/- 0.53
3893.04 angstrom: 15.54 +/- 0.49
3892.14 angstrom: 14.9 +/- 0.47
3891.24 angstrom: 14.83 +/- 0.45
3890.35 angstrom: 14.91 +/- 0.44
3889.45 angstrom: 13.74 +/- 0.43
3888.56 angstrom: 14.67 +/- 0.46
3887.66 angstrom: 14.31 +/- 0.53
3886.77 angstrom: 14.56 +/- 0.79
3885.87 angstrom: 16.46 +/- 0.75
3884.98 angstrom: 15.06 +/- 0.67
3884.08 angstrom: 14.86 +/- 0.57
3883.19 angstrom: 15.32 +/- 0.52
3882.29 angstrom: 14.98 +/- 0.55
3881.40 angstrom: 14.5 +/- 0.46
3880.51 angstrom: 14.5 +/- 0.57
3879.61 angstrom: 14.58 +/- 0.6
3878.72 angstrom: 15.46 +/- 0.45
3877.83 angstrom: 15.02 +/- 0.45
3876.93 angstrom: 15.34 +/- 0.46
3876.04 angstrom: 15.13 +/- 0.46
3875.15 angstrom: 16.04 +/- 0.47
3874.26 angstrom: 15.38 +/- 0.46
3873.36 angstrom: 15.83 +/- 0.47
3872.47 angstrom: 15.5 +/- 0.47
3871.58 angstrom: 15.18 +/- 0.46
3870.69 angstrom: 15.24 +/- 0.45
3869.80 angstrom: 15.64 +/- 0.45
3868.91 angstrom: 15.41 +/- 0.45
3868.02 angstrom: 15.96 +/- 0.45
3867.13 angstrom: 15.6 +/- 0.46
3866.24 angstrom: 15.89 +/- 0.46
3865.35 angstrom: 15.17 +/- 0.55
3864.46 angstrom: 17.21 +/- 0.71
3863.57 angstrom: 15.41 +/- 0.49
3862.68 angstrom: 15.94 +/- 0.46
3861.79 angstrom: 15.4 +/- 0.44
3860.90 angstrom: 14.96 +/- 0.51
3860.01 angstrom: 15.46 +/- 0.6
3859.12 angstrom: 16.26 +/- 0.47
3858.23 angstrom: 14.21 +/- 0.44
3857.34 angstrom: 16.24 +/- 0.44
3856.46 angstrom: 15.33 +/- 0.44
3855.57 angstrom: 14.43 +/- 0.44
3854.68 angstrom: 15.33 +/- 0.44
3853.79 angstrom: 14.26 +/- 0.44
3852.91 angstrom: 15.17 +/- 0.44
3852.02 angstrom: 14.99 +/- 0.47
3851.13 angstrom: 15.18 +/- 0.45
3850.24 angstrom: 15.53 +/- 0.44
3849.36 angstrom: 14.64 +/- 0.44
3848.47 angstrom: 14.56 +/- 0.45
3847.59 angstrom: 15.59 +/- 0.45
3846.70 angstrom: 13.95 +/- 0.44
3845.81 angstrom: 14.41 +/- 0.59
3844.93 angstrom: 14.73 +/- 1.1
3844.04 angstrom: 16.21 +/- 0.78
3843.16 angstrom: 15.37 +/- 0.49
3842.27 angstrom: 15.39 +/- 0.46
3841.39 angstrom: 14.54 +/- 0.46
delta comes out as 0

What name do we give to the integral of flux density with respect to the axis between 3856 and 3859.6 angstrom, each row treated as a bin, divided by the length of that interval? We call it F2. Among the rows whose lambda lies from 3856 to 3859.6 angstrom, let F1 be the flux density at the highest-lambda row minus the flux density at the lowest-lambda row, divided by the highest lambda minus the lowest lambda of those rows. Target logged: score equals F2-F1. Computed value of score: 15.2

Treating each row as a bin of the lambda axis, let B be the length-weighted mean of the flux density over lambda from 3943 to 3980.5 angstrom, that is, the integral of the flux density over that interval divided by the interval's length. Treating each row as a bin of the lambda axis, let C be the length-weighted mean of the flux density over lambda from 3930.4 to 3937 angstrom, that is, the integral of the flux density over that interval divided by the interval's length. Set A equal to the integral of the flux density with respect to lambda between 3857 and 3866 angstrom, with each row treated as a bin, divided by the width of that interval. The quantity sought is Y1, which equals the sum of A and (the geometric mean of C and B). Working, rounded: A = 15.6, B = 13.8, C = 13.7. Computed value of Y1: 29.4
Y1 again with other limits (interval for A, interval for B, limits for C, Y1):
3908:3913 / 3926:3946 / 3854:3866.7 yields 29.1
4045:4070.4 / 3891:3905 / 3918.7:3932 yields 26.5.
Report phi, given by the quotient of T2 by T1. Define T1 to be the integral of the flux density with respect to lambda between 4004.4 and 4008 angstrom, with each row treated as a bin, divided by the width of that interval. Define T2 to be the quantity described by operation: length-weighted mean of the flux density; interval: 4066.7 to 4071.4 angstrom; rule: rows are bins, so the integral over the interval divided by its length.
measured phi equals 0.98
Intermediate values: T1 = 12.5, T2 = 12.2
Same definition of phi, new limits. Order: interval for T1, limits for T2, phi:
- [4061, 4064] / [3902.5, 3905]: 1.16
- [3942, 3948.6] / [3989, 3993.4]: 0.97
